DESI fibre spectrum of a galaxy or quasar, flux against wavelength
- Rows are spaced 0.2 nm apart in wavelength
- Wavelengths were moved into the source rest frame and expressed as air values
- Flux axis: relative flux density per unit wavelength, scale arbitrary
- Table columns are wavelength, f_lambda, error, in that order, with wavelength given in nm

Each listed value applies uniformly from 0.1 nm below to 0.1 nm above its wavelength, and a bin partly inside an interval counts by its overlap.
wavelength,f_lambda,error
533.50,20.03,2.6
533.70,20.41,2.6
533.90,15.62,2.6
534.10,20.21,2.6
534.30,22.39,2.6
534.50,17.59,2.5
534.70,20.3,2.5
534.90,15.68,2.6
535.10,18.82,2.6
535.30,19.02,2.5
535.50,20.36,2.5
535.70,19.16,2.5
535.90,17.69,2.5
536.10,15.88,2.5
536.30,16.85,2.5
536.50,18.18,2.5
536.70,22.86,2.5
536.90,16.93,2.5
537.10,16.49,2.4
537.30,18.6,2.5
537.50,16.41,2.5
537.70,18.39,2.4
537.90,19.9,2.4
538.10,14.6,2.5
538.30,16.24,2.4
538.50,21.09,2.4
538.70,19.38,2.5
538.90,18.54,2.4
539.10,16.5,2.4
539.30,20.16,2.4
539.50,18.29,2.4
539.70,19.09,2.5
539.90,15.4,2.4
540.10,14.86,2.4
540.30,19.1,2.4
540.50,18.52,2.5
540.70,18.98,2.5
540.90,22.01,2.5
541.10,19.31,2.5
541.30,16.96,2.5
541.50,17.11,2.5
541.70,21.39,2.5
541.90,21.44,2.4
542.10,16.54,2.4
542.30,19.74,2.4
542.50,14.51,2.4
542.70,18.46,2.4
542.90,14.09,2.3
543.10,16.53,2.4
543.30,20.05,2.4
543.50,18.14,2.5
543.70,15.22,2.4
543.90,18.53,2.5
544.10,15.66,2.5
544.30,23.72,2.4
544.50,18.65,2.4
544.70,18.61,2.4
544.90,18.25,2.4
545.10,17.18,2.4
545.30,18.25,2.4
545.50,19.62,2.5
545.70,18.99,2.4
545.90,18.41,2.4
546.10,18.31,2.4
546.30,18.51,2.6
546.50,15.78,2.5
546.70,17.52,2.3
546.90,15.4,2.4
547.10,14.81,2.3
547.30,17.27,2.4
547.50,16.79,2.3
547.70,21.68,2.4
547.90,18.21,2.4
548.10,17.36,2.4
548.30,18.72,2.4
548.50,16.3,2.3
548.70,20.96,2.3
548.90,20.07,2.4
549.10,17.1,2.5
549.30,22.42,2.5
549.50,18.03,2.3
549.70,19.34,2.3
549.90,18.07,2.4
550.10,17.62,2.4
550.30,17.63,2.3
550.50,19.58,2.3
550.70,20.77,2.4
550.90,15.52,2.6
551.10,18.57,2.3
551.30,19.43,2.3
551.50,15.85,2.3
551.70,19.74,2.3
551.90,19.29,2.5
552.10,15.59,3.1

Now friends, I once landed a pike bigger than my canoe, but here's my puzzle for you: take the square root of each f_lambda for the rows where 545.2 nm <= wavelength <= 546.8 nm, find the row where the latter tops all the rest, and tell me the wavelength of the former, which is 545.50 nm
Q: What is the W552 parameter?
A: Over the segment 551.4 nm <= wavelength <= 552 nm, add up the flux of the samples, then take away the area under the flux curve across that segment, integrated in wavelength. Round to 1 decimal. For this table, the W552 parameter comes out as 43.9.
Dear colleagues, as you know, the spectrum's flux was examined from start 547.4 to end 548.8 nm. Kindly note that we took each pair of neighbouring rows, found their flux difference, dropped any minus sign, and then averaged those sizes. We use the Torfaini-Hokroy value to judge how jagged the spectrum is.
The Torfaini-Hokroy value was 2.9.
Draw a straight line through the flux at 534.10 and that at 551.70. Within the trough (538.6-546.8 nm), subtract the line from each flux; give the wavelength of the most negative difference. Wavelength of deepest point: 542.90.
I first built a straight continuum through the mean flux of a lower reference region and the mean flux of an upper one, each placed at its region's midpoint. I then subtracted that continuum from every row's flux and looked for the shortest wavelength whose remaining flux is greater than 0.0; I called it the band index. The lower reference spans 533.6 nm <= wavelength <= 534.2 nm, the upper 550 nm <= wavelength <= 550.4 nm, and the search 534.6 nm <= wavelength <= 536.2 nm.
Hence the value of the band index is 534.70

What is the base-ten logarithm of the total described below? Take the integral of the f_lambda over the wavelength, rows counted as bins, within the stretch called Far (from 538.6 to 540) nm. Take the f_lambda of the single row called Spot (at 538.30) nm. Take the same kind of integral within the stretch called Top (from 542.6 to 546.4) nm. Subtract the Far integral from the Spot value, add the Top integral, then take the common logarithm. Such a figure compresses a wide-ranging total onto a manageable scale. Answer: 1.78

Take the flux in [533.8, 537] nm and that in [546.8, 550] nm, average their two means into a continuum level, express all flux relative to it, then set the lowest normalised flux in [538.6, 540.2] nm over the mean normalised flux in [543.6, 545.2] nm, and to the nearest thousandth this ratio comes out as 0.815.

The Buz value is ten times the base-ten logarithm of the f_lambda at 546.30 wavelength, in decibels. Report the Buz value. 12.7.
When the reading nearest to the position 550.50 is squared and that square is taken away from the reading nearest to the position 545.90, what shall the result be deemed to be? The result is -365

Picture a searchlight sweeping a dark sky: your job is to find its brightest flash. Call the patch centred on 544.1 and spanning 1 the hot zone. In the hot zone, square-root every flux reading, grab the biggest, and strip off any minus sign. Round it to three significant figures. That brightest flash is 4.87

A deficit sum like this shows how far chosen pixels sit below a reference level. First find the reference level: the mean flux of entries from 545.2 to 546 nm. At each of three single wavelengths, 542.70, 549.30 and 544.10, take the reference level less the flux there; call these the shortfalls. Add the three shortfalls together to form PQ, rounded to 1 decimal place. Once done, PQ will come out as -0.1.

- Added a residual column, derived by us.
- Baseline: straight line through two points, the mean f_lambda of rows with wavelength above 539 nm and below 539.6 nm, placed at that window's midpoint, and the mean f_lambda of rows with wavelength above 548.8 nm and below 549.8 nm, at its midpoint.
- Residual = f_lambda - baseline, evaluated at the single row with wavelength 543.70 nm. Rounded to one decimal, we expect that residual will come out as -3.6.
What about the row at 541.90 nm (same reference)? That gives 2.8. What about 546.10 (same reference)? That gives -0.7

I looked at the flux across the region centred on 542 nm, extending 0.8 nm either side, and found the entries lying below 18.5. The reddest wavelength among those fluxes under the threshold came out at 542.70 nm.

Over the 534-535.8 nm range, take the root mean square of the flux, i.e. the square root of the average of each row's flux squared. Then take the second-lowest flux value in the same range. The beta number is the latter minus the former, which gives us -1.77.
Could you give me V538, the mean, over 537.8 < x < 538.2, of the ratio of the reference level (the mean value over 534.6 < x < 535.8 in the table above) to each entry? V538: 1.12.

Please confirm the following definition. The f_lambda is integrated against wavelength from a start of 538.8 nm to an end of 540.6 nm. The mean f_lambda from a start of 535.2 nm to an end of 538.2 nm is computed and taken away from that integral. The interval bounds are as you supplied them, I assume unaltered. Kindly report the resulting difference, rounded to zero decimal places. 14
